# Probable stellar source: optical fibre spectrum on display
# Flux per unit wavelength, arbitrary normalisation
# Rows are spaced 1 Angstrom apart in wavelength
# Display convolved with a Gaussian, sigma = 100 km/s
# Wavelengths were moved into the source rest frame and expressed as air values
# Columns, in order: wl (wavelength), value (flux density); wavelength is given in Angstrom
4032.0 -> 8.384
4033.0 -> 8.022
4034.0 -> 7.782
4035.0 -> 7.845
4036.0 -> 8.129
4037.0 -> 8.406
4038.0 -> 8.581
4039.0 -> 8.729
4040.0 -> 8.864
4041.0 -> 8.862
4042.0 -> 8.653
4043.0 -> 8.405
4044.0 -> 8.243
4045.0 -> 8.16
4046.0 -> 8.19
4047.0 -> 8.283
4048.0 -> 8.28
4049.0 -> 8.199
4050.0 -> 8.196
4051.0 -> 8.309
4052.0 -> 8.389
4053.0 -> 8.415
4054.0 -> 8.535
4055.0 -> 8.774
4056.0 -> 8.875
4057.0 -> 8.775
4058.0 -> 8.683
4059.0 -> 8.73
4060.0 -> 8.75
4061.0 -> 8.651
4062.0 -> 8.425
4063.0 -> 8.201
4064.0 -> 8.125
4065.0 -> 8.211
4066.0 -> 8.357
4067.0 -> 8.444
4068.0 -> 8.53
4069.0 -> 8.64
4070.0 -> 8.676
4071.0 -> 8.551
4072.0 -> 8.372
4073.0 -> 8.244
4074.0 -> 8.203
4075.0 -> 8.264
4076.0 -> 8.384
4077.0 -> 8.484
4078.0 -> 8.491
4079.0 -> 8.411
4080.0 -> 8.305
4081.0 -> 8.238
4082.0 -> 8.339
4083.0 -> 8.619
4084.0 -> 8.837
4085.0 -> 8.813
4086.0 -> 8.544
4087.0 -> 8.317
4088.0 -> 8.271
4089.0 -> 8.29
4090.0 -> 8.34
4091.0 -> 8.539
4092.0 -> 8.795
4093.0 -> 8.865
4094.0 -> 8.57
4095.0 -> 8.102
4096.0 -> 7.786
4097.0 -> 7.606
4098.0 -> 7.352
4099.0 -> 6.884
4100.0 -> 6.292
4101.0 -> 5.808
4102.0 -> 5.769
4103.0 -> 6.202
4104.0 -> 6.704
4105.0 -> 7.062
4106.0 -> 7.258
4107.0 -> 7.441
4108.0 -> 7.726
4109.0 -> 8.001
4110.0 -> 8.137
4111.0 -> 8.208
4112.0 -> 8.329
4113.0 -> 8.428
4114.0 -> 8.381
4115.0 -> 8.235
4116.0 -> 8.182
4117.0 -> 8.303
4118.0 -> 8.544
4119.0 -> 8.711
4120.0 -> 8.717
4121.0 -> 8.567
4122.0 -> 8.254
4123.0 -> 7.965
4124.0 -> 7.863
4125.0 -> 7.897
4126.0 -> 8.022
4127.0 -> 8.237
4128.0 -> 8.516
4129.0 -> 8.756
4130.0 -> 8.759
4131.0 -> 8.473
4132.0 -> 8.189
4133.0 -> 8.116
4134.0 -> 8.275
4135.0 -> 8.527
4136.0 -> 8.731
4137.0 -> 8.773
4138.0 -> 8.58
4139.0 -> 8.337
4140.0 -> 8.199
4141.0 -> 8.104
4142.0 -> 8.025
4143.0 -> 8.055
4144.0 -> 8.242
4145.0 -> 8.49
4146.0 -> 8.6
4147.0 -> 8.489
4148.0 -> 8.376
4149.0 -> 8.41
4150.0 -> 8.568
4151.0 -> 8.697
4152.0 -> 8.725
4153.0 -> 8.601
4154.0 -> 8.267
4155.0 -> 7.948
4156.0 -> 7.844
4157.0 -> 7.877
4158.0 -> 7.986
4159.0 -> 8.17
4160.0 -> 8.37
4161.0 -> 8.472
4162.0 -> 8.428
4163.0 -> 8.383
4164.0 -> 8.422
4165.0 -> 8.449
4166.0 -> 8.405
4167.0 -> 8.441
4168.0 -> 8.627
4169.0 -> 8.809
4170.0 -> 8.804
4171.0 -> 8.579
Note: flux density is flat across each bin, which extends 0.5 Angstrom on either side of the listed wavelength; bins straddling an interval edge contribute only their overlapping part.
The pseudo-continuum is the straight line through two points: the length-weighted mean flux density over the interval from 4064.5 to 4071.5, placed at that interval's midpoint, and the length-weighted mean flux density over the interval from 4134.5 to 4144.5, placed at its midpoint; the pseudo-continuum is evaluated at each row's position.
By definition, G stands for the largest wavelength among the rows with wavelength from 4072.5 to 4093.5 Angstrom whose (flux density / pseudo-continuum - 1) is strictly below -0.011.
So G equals 4090.0 Angstrom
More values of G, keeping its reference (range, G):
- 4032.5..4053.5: 4053.0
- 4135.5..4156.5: 4156.0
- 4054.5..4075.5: 4075.0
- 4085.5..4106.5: 4106.0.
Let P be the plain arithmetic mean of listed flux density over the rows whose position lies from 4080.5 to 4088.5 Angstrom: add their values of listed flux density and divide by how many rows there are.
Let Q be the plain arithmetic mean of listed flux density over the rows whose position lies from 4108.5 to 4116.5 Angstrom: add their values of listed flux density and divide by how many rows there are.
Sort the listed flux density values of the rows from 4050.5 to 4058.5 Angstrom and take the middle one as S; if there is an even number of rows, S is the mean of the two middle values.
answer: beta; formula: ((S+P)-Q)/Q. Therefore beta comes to 1.08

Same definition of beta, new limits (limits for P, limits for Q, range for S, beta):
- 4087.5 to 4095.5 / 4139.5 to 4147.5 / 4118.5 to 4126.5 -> 1.01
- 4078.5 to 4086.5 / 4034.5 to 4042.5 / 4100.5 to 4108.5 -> 0.81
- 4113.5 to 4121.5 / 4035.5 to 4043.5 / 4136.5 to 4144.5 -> 0.94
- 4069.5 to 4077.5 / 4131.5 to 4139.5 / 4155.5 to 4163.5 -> 0.97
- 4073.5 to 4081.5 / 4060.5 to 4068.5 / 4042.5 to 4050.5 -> 0.98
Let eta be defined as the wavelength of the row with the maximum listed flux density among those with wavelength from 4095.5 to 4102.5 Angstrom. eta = 4096.0 Angstrom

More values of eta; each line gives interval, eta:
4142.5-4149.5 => 4146.0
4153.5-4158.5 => 4154.0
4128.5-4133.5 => 4130.0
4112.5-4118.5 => 4118.0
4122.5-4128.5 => 4128.0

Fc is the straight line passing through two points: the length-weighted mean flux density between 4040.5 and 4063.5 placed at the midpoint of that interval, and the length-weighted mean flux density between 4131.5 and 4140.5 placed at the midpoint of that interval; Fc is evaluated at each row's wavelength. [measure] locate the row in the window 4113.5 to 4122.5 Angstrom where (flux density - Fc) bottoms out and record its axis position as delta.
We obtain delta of 4116.0 Angstrom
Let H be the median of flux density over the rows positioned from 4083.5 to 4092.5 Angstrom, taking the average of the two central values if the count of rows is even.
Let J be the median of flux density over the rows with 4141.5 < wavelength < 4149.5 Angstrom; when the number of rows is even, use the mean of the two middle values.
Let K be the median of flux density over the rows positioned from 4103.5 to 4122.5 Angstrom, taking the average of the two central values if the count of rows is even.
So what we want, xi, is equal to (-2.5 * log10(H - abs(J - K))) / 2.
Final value -1.15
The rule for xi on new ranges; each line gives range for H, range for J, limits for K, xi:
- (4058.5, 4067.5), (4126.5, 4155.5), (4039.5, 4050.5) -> -1.14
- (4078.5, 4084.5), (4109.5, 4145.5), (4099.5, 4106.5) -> -1.01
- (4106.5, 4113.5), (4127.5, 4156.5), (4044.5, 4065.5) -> -1.13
